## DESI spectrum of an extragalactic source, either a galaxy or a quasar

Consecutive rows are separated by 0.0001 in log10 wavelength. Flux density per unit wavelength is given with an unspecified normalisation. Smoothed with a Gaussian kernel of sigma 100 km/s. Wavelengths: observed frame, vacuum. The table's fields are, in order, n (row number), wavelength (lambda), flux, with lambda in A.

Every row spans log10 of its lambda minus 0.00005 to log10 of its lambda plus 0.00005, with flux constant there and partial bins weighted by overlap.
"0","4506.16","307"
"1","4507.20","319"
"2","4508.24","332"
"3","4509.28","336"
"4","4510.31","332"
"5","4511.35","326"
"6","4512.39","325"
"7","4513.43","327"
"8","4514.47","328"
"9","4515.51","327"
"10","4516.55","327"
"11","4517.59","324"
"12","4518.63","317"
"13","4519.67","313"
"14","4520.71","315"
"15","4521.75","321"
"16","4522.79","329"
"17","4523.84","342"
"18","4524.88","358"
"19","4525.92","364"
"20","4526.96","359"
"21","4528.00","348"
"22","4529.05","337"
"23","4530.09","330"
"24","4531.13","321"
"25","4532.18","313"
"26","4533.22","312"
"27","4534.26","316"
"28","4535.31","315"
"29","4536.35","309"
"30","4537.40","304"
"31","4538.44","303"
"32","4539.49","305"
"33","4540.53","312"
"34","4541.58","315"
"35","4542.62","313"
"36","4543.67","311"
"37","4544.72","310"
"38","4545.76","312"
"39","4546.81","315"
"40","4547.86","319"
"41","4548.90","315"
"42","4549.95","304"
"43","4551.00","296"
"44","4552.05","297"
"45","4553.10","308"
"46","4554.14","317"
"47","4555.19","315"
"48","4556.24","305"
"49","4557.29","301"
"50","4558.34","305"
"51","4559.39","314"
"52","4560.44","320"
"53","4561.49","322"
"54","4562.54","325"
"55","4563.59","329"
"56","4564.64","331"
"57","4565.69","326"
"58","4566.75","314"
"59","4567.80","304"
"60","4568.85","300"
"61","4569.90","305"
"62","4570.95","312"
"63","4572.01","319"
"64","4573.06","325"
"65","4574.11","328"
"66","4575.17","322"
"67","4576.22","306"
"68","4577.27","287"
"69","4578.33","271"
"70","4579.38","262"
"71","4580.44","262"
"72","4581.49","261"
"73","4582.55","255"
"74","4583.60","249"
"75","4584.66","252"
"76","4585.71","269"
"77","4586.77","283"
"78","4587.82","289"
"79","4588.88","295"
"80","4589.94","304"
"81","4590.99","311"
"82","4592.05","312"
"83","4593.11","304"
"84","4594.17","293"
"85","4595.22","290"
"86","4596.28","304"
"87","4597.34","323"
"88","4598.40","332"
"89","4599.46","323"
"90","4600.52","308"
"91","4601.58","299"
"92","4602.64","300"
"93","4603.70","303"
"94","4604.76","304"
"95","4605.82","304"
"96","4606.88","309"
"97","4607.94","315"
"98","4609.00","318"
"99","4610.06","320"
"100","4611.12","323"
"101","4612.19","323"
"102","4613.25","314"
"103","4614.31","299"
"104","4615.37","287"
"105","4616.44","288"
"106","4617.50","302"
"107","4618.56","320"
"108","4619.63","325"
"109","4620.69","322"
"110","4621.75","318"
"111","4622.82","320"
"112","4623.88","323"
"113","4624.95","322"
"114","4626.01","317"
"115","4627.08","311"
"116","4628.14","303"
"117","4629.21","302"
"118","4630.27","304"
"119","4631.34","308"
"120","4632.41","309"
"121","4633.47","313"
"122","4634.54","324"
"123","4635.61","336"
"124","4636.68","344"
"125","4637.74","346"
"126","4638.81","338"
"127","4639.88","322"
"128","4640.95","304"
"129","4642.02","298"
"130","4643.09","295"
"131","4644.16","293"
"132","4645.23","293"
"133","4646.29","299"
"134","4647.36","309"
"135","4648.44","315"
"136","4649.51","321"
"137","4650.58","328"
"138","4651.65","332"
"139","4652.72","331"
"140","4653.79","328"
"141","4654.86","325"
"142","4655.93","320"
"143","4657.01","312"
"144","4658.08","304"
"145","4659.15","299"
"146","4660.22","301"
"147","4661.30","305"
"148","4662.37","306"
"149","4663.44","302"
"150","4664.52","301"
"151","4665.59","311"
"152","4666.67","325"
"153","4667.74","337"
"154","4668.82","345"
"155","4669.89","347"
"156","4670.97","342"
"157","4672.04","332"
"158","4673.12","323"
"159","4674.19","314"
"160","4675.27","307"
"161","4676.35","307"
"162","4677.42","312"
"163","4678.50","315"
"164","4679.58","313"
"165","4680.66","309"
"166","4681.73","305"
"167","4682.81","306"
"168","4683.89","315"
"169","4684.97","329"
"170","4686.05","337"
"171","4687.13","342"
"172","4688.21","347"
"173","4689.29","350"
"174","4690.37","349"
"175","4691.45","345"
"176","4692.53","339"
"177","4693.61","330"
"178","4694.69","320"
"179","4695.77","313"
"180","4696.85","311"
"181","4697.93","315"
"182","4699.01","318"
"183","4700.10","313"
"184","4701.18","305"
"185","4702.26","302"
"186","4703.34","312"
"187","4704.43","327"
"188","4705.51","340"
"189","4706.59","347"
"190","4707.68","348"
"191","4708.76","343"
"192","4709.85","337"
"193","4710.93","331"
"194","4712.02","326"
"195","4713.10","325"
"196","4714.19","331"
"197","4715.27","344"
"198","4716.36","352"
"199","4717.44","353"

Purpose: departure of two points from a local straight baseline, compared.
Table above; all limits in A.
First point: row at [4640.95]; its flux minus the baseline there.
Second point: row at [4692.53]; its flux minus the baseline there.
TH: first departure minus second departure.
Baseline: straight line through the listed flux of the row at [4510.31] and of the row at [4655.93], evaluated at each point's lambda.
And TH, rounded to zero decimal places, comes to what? -39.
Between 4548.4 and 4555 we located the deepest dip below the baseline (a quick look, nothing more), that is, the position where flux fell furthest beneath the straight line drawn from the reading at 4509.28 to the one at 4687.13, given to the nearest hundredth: 4551.00 A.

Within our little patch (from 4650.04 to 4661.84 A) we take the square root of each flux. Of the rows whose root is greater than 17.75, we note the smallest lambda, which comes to 4650.58 A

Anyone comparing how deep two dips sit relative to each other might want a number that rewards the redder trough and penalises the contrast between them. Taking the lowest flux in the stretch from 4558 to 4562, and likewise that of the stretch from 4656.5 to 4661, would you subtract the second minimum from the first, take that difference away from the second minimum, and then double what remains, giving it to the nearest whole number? 586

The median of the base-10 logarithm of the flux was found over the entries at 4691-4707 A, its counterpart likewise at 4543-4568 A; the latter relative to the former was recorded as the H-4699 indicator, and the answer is 1.00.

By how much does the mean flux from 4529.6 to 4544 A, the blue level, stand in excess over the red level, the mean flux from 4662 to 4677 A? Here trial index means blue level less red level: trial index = -9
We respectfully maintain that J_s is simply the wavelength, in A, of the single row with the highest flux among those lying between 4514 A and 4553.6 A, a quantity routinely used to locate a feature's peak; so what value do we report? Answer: 4525.92 A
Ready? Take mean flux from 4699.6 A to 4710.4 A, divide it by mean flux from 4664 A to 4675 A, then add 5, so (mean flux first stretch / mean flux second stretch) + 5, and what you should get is 6.00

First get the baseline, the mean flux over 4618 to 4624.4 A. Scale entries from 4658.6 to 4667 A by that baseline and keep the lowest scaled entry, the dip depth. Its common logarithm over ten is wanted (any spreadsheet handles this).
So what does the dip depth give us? -0.0031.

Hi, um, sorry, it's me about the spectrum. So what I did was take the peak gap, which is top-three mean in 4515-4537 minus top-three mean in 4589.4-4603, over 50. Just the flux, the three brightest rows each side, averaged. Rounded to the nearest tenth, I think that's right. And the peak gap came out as 0.7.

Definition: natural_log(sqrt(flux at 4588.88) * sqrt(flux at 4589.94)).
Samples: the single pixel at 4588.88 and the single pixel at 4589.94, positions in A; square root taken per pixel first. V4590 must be 5.70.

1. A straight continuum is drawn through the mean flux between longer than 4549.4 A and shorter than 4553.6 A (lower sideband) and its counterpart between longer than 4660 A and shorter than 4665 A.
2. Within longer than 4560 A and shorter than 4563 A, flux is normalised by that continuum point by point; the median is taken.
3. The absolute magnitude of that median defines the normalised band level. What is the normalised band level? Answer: 1.07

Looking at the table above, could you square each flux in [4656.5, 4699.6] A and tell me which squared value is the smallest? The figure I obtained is 89401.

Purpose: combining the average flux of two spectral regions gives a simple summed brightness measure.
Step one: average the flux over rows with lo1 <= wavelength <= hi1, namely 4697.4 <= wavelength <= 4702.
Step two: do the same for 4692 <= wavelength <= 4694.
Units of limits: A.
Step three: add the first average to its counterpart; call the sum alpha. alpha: 647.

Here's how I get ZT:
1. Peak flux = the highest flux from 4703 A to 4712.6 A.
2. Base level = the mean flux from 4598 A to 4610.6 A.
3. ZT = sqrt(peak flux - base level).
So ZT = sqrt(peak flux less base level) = 6.1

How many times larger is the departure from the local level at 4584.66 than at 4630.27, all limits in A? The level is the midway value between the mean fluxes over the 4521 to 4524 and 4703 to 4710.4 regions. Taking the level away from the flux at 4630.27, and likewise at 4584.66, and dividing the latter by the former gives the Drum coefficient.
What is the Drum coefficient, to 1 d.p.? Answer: 2.8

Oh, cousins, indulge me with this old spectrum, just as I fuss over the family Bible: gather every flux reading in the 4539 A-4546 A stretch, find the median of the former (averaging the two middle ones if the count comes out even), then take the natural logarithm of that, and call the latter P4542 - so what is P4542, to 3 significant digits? 5.74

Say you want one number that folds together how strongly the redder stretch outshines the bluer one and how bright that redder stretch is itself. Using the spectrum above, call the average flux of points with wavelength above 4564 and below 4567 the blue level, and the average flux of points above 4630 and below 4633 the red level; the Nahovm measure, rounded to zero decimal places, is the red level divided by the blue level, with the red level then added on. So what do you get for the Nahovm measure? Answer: 308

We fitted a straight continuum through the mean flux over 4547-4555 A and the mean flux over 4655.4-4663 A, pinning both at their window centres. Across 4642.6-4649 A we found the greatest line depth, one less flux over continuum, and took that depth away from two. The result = 1.95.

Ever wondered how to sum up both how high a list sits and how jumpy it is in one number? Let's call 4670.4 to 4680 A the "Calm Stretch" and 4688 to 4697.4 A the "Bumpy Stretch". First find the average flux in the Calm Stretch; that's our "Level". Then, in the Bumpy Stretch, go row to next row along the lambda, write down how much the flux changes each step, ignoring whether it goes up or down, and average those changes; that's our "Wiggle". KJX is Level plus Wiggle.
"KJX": 324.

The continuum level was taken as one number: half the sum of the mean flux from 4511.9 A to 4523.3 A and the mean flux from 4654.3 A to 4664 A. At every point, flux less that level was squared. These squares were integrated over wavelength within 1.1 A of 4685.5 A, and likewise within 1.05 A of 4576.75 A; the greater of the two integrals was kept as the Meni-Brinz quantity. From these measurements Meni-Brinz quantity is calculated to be 960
